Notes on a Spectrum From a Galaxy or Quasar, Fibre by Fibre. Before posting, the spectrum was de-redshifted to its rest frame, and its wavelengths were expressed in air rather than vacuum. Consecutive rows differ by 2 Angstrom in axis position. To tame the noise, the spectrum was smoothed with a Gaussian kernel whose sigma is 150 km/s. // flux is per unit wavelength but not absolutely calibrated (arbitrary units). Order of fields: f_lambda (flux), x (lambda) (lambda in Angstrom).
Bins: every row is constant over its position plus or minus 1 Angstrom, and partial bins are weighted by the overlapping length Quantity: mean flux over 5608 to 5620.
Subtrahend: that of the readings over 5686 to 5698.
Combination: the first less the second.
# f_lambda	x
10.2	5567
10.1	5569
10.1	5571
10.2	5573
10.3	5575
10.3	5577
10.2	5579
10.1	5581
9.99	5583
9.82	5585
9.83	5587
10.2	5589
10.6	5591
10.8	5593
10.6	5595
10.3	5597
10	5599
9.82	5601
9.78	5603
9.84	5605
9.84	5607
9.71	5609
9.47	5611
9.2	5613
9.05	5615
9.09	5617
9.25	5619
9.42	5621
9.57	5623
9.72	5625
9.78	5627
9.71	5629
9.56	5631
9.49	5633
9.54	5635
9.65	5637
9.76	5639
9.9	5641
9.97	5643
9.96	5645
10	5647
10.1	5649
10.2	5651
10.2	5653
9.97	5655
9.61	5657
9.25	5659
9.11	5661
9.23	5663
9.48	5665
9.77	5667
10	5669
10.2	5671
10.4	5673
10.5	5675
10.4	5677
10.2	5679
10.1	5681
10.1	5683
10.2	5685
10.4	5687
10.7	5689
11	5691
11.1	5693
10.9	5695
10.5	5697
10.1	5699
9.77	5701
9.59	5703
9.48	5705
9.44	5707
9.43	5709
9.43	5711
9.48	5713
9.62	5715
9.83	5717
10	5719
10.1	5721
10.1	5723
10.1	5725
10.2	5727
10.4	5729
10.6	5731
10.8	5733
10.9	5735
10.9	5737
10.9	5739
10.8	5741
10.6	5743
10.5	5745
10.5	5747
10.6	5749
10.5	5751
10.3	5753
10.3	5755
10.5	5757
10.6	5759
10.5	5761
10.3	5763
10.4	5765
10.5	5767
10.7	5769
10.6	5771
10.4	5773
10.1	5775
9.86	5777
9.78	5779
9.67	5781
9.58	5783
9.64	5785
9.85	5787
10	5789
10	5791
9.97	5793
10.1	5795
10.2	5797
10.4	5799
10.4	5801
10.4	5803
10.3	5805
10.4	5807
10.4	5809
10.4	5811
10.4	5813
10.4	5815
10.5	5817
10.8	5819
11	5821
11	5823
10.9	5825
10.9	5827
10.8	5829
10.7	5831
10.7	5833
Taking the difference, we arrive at -1.5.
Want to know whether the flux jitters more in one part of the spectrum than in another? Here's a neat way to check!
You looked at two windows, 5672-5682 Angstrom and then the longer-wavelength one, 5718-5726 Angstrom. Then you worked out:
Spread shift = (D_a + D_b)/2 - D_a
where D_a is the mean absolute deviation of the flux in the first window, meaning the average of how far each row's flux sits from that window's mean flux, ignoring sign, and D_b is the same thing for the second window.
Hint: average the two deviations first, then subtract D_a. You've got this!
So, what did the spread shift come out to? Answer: -0.05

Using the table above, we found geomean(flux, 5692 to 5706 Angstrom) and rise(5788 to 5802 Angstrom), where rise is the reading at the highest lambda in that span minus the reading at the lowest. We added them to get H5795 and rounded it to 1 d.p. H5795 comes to 10.6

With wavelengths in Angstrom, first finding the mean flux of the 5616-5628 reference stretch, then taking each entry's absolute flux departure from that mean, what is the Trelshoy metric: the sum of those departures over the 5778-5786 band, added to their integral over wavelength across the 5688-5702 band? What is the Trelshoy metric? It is 16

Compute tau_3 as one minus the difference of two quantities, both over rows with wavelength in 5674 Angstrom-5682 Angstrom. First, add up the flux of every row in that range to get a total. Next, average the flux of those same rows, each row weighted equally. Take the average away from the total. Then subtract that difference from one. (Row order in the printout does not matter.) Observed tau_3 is -30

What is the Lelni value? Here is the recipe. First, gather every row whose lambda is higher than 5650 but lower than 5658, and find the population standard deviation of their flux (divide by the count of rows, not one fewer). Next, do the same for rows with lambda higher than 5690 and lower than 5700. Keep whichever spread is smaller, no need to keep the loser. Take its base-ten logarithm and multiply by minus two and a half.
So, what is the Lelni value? 1.5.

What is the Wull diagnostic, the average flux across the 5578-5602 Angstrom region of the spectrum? 10.2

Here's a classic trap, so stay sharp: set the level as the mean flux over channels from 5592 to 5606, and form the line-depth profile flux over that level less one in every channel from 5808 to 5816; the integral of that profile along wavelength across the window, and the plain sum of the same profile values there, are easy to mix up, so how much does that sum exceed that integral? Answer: -0.09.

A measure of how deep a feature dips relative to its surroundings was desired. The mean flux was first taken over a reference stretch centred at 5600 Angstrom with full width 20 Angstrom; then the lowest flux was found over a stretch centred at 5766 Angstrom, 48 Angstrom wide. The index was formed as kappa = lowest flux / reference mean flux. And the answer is 0.95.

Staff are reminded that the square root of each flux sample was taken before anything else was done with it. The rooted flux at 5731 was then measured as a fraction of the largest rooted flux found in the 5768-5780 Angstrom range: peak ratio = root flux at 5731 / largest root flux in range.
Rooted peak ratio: 1.00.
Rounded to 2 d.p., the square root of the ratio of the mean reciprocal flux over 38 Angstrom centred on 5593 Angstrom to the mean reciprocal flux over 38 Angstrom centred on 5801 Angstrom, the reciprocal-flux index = 1.01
